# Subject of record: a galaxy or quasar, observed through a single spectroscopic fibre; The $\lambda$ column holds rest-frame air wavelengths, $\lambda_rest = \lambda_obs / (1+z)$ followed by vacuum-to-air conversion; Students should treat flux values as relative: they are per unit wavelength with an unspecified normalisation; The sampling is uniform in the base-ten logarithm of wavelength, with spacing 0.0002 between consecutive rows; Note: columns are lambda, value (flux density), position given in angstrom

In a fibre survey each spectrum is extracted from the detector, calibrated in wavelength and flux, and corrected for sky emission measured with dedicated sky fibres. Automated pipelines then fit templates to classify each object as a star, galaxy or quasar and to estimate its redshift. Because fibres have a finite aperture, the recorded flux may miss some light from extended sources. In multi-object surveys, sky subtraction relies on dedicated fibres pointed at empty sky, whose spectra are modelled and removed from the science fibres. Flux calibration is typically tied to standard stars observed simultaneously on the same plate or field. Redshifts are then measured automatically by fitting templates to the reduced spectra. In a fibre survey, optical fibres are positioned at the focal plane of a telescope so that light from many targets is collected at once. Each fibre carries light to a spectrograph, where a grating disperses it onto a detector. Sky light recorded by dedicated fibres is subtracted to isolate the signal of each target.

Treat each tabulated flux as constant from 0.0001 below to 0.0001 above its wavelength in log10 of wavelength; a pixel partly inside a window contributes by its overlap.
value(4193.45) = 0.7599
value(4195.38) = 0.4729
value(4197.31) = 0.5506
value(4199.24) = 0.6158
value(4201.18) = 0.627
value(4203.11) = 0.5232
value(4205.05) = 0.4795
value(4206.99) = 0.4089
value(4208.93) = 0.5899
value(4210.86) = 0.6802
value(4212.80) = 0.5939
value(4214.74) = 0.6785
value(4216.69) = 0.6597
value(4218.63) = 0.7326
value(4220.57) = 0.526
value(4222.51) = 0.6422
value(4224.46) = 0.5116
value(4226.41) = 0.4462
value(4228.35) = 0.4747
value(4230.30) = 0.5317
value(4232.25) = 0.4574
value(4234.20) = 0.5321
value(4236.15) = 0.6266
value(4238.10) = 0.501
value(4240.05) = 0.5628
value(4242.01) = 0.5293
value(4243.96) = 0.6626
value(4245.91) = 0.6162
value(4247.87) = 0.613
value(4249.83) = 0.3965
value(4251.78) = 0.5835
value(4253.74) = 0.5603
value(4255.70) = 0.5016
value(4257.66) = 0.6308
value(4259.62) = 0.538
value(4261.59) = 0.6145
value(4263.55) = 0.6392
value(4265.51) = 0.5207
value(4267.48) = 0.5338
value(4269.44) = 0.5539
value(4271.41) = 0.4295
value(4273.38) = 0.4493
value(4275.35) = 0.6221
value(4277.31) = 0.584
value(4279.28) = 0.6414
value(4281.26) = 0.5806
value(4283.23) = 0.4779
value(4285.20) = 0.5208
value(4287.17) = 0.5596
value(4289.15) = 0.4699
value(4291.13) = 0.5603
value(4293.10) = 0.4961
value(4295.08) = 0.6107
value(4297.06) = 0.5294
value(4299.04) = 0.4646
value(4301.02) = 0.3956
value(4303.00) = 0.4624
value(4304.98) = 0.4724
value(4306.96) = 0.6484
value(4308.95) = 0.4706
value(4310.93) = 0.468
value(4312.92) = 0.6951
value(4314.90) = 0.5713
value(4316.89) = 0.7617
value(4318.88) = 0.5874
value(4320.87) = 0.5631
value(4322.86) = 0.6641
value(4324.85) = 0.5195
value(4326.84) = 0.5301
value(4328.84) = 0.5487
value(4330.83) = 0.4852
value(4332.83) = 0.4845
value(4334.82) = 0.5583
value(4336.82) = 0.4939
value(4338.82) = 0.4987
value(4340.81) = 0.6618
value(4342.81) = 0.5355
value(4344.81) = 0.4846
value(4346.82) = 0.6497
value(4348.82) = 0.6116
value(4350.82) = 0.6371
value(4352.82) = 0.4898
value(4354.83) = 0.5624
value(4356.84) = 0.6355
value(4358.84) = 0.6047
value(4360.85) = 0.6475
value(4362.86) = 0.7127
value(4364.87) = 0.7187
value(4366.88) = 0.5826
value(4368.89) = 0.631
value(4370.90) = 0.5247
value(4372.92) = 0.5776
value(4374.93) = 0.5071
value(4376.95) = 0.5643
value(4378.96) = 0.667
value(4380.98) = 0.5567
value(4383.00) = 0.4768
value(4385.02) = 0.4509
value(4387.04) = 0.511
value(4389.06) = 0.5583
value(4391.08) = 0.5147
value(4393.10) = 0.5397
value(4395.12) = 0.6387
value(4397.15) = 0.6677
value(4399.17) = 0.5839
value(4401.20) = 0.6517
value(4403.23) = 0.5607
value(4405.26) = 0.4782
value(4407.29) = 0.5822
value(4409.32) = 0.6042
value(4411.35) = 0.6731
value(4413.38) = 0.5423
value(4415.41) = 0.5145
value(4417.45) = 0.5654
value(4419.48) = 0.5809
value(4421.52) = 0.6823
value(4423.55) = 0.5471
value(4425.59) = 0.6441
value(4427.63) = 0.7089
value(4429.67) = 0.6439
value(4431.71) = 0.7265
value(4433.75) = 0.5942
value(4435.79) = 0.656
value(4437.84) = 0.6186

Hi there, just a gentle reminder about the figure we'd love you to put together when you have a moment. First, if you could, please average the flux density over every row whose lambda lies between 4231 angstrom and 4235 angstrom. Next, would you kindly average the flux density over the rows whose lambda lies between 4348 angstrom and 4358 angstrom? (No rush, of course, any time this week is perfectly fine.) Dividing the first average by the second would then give 0.84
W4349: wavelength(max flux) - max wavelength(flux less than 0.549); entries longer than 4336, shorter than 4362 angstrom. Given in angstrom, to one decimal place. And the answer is -12.0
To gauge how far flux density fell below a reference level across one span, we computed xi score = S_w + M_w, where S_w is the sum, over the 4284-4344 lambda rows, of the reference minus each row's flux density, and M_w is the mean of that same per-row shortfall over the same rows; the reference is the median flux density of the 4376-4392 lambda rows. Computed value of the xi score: -0.22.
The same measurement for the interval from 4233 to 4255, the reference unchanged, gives -0.32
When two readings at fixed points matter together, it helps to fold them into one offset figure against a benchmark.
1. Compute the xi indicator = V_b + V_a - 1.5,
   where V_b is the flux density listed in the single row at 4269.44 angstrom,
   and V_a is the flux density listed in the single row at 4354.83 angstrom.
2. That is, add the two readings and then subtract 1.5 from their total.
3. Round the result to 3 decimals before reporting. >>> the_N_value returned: -0.384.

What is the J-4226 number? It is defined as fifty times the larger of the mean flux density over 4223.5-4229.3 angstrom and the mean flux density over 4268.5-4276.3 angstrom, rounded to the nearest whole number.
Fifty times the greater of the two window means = 26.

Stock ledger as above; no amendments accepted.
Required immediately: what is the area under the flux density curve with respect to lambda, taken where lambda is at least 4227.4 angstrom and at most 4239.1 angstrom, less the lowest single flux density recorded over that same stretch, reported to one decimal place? 5.6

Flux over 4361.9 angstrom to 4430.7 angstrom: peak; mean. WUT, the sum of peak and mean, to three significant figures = 1.31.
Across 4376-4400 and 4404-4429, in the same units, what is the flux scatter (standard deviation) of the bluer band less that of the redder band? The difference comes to -0.001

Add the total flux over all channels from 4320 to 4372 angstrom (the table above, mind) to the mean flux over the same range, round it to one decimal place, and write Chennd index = 15.6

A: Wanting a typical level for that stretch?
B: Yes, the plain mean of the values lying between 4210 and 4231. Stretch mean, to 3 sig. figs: 0.589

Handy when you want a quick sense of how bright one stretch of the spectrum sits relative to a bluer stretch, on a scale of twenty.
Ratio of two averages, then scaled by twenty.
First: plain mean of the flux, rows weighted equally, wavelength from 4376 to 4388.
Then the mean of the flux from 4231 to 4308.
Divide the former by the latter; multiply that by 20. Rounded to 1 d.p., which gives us 19.8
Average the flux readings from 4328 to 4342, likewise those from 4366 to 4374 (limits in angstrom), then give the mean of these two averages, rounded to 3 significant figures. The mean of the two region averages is 0.556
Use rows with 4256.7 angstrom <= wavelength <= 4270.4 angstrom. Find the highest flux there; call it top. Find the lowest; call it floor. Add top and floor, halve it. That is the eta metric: 0.58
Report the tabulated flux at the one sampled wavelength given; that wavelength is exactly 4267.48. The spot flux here 0.5338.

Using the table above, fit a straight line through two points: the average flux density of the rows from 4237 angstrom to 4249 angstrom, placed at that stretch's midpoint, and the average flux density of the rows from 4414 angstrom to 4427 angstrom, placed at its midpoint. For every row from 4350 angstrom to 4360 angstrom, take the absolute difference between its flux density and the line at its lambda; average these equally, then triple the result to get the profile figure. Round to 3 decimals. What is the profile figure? 0.143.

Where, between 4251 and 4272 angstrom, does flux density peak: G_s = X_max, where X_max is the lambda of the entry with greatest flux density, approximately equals 4263.55 angstrom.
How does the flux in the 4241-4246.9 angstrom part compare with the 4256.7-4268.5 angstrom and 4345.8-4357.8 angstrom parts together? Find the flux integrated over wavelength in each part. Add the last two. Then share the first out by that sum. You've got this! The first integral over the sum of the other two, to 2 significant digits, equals 0.25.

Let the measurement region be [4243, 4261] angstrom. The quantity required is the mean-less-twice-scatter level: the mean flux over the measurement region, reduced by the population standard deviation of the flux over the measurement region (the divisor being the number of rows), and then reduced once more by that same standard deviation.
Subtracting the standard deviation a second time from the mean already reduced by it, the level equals 0.415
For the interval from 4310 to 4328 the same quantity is 0.419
